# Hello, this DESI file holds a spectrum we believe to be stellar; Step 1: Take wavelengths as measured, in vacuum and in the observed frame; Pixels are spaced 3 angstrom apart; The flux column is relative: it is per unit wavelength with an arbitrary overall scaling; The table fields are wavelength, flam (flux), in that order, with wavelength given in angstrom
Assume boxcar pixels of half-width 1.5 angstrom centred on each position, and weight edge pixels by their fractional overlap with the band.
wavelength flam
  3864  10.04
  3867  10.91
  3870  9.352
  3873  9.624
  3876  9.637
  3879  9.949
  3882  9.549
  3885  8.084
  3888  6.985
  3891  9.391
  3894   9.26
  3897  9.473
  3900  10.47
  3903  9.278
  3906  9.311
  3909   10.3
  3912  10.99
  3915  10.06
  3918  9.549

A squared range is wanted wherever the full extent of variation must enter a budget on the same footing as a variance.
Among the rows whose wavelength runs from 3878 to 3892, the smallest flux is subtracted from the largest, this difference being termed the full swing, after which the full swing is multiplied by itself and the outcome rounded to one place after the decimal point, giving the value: 8.8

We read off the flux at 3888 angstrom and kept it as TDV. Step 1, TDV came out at 6.985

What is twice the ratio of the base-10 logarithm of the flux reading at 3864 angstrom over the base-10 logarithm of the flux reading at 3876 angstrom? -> 2.04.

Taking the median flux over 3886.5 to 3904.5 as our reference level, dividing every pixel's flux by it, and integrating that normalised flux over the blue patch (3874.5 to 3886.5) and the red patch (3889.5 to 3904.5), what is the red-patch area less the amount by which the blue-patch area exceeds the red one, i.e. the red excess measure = 19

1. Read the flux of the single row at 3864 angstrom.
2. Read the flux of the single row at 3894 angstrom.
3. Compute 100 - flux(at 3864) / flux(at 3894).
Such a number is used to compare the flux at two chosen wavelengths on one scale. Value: 98.9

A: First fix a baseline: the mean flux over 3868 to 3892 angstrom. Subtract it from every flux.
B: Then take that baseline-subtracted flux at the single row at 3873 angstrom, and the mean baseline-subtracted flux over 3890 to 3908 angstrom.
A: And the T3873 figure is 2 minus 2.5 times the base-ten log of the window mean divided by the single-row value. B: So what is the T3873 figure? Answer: 2.2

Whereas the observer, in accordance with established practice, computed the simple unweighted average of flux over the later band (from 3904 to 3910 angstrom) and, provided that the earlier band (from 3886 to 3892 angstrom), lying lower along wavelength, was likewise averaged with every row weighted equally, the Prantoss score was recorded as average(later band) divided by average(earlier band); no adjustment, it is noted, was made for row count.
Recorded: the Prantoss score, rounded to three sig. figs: 1.20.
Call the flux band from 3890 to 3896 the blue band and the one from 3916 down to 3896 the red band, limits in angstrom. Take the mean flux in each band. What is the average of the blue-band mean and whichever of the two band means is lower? 9.33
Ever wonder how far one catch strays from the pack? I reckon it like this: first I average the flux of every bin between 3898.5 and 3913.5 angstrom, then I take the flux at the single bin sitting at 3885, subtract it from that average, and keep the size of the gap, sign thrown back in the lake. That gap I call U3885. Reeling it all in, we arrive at 2.0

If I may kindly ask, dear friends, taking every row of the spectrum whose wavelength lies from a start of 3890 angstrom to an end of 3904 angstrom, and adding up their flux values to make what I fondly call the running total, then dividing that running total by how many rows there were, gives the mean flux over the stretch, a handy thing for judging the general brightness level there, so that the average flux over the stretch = 9.6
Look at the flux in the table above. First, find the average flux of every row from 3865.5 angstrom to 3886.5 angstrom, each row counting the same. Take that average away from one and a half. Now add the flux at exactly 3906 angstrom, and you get 1.2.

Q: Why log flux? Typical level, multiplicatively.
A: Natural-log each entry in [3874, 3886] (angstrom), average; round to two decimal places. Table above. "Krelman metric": 2.23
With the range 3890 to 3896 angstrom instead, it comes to 2.23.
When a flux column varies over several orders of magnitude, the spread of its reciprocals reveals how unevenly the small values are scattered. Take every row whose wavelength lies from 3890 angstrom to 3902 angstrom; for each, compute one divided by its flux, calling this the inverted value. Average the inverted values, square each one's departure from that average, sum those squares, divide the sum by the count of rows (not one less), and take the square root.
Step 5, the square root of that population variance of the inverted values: 0.0049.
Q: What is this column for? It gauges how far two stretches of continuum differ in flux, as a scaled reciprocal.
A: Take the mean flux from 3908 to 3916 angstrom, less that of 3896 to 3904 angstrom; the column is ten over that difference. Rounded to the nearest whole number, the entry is 14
